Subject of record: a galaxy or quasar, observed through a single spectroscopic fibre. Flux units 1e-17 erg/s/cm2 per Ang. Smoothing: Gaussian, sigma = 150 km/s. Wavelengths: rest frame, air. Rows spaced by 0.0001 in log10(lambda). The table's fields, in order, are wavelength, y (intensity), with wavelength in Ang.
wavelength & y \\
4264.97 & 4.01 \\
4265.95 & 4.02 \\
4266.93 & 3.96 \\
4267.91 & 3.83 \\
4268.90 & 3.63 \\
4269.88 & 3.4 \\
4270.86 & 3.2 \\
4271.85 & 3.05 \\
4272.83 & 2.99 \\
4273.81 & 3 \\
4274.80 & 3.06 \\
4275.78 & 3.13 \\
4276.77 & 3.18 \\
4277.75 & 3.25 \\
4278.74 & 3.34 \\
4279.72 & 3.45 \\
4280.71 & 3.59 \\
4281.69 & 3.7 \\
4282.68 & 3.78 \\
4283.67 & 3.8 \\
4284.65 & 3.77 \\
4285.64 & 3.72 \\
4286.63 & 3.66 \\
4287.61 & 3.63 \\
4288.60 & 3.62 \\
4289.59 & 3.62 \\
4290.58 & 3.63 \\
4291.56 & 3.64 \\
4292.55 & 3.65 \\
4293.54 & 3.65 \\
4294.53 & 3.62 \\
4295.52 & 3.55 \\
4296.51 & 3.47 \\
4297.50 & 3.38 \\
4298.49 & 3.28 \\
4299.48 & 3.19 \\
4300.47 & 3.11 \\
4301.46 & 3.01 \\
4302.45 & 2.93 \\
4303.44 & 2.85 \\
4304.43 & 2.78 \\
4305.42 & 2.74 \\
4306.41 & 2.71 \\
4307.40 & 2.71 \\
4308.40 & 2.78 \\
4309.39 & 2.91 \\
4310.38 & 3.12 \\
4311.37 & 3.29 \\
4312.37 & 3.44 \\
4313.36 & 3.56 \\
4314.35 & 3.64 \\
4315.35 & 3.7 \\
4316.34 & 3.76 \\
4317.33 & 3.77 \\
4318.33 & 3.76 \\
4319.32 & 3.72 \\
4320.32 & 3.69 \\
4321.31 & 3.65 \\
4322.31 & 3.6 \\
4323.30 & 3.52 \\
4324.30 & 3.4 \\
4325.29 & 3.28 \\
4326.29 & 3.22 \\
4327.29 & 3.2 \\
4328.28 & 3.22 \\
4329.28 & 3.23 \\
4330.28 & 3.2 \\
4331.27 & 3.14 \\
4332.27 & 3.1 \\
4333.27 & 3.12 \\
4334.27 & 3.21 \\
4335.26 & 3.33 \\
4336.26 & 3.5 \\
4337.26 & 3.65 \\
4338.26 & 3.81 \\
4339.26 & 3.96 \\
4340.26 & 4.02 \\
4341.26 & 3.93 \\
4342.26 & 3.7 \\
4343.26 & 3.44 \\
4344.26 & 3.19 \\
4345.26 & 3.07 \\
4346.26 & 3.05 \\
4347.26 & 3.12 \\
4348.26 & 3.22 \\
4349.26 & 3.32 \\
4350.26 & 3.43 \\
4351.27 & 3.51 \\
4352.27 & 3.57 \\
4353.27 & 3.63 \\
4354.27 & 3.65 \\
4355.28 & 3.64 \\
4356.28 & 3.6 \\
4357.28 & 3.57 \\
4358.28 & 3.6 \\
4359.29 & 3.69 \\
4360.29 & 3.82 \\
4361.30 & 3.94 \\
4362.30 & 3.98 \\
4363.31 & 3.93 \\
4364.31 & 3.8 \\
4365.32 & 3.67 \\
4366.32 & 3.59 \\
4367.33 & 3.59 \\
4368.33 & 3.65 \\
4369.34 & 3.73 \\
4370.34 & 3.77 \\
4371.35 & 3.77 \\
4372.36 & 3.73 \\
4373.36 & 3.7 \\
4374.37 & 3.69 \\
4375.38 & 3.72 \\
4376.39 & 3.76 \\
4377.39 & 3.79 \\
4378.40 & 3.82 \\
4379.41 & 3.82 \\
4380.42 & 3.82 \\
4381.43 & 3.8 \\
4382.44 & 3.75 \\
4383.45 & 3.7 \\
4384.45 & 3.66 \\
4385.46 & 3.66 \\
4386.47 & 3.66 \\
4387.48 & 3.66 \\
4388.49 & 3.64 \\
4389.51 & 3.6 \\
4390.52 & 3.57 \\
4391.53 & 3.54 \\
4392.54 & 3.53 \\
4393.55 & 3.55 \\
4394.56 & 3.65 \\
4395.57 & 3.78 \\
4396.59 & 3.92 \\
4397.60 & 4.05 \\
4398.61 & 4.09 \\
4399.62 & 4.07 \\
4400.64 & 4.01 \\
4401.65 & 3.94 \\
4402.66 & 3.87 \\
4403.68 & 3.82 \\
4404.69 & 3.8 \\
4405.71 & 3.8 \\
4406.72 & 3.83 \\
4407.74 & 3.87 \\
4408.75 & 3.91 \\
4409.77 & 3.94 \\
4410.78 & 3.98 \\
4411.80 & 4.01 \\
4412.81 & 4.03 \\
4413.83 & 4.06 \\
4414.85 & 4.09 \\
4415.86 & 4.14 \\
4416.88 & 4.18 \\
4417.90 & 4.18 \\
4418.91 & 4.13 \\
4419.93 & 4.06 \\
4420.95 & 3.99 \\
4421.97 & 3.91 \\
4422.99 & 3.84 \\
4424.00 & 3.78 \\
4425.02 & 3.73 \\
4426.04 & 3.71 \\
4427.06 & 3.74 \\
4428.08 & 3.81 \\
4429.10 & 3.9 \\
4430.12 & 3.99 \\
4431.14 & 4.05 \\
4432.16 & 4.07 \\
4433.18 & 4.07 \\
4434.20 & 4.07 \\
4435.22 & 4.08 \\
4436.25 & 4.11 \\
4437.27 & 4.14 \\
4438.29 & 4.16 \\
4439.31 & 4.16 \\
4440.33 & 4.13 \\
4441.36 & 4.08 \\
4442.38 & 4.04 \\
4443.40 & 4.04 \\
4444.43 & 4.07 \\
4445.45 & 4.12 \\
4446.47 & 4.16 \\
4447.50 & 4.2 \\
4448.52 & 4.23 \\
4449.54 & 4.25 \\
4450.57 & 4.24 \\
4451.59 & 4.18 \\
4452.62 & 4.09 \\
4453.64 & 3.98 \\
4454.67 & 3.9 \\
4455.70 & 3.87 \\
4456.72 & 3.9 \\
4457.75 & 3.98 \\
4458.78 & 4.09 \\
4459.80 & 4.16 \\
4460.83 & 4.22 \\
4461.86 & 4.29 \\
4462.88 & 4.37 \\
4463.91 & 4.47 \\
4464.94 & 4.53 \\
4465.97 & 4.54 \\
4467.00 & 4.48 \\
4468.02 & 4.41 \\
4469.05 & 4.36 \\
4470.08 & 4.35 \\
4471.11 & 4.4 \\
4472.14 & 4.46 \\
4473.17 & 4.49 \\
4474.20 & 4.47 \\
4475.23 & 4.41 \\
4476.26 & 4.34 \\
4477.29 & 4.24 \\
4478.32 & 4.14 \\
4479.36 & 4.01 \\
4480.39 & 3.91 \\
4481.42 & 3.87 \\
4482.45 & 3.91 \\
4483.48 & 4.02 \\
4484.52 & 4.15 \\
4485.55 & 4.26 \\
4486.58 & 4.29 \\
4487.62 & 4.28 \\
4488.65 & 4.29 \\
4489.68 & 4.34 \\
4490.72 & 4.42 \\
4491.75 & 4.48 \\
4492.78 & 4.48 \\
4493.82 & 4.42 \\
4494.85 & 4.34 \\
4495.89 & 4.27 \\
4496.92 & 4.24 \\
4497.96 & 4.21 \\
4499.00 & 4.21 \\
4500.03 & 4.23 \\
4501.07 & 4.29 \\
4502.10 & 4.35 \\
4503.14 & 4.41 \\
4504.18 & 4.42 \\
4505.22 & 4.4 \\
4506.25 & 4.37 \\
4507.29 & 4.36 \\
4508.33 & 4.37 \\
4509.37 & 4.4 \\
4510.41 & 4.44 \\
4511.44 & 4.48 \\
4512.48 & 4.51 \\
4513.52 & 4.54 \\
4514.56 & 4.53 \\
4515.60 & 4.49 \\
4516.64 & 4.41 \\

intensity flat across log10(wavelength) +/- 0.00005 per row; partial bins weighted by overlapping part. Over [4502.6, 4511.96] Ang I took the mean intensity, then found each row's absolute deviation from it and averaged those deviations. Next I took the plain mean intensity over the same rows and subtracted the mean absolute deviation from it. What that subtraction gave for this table 4.38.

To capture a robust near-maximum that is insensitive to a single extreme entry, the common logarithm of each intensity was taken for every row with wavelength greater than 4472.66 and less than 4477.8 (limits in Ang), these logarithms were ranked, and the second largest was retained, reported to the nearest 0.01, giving 0.65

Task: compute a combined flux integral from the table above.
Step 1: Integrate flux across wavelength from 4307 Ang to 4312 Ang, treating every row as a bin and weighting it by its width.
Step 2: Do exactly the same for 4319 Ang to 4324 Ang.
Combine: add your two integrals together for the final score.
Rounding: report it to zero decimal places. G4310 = 33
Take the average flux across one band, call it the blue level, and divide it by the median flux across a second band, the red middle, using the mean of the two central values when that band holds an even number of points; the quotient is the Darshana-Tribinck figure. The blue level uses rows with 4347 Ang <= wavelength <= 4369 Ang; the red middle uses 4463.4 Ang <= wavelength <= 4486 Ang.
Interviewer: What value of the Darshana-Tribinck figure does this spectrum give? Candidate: 0.83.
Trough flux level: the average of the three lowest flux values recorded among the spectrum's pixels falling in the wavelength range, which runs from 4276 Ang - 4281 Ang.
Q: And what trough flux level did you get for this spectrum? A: 3.3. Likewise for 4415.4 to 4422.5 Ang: 4.0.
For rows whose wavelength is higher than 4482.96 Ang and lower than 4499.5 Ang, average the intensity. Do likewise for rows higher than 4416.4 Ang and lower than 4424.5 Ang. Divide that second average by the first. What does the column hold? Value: 0.93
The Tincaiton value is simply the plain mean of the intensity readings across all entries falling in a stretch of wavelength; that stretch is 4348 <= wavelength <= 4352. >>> 3.4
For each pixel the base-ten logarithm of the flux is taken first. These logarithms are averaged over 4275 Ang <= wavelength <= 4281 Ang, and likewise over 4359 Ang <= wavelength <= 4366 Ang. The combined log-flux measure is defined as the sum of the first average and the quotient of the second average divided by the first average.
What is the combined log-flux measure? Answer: 1.64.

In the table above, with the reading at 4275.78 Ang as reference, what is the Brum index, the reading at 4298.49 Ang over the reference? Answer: 1.05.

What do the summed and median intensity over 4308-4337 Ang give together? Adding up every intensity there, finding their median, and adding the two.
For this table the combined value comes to 101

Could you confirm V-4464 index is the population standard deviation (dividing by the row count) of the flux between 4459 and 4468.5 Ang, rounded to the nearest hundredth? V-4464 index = 0.13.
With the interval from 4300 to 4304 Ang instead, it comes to 0.10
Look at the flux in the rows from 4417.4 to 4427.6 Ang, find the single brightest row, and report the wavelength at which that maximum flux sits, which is 4417.90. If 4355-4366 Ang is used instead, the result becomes 4362.30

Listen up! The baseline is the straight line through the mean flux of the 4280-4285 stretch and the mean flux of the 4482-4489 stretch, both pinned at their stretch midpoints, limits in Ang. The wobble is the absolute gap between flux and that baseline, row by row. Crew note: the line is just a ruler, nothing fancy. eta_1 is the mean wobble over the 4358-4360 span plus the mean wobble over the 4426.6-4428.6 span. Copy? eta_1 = 0.5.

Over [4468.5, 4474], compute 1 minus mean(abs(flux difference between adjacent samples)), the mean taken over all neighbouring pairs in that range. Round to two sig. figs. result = 0.96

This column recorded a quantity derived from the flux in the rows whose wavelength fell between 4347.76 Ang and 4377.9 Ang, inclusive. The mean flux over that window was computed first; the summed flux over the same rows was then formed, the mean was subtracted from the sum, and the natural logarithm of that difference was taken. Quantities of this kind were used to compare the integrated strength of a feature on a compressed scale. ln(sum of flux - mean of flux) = 4.67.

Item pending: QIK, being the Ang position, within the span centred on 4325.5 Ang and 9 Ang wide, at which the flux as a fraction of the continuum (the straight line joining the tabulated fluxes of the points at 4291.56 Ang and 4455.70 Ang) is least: 4327.29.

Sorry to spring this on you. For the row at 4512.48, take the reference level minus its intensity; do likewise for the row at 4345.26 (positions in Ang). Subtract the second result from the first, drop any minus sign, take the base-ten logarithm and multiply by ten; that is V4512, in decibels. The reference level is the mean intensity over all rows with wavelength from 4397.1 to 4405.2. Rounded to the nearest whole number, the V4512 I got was 2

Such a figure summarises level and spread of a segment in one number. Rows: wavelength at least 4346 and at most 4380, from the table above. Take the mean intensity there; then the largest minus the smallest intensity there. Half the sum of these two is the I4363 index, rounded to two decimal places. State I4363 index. 2.29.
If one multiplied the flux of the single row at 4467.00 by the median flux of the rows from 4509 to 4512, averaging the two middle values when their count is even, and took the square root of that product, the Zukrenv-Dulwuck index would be 4.5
